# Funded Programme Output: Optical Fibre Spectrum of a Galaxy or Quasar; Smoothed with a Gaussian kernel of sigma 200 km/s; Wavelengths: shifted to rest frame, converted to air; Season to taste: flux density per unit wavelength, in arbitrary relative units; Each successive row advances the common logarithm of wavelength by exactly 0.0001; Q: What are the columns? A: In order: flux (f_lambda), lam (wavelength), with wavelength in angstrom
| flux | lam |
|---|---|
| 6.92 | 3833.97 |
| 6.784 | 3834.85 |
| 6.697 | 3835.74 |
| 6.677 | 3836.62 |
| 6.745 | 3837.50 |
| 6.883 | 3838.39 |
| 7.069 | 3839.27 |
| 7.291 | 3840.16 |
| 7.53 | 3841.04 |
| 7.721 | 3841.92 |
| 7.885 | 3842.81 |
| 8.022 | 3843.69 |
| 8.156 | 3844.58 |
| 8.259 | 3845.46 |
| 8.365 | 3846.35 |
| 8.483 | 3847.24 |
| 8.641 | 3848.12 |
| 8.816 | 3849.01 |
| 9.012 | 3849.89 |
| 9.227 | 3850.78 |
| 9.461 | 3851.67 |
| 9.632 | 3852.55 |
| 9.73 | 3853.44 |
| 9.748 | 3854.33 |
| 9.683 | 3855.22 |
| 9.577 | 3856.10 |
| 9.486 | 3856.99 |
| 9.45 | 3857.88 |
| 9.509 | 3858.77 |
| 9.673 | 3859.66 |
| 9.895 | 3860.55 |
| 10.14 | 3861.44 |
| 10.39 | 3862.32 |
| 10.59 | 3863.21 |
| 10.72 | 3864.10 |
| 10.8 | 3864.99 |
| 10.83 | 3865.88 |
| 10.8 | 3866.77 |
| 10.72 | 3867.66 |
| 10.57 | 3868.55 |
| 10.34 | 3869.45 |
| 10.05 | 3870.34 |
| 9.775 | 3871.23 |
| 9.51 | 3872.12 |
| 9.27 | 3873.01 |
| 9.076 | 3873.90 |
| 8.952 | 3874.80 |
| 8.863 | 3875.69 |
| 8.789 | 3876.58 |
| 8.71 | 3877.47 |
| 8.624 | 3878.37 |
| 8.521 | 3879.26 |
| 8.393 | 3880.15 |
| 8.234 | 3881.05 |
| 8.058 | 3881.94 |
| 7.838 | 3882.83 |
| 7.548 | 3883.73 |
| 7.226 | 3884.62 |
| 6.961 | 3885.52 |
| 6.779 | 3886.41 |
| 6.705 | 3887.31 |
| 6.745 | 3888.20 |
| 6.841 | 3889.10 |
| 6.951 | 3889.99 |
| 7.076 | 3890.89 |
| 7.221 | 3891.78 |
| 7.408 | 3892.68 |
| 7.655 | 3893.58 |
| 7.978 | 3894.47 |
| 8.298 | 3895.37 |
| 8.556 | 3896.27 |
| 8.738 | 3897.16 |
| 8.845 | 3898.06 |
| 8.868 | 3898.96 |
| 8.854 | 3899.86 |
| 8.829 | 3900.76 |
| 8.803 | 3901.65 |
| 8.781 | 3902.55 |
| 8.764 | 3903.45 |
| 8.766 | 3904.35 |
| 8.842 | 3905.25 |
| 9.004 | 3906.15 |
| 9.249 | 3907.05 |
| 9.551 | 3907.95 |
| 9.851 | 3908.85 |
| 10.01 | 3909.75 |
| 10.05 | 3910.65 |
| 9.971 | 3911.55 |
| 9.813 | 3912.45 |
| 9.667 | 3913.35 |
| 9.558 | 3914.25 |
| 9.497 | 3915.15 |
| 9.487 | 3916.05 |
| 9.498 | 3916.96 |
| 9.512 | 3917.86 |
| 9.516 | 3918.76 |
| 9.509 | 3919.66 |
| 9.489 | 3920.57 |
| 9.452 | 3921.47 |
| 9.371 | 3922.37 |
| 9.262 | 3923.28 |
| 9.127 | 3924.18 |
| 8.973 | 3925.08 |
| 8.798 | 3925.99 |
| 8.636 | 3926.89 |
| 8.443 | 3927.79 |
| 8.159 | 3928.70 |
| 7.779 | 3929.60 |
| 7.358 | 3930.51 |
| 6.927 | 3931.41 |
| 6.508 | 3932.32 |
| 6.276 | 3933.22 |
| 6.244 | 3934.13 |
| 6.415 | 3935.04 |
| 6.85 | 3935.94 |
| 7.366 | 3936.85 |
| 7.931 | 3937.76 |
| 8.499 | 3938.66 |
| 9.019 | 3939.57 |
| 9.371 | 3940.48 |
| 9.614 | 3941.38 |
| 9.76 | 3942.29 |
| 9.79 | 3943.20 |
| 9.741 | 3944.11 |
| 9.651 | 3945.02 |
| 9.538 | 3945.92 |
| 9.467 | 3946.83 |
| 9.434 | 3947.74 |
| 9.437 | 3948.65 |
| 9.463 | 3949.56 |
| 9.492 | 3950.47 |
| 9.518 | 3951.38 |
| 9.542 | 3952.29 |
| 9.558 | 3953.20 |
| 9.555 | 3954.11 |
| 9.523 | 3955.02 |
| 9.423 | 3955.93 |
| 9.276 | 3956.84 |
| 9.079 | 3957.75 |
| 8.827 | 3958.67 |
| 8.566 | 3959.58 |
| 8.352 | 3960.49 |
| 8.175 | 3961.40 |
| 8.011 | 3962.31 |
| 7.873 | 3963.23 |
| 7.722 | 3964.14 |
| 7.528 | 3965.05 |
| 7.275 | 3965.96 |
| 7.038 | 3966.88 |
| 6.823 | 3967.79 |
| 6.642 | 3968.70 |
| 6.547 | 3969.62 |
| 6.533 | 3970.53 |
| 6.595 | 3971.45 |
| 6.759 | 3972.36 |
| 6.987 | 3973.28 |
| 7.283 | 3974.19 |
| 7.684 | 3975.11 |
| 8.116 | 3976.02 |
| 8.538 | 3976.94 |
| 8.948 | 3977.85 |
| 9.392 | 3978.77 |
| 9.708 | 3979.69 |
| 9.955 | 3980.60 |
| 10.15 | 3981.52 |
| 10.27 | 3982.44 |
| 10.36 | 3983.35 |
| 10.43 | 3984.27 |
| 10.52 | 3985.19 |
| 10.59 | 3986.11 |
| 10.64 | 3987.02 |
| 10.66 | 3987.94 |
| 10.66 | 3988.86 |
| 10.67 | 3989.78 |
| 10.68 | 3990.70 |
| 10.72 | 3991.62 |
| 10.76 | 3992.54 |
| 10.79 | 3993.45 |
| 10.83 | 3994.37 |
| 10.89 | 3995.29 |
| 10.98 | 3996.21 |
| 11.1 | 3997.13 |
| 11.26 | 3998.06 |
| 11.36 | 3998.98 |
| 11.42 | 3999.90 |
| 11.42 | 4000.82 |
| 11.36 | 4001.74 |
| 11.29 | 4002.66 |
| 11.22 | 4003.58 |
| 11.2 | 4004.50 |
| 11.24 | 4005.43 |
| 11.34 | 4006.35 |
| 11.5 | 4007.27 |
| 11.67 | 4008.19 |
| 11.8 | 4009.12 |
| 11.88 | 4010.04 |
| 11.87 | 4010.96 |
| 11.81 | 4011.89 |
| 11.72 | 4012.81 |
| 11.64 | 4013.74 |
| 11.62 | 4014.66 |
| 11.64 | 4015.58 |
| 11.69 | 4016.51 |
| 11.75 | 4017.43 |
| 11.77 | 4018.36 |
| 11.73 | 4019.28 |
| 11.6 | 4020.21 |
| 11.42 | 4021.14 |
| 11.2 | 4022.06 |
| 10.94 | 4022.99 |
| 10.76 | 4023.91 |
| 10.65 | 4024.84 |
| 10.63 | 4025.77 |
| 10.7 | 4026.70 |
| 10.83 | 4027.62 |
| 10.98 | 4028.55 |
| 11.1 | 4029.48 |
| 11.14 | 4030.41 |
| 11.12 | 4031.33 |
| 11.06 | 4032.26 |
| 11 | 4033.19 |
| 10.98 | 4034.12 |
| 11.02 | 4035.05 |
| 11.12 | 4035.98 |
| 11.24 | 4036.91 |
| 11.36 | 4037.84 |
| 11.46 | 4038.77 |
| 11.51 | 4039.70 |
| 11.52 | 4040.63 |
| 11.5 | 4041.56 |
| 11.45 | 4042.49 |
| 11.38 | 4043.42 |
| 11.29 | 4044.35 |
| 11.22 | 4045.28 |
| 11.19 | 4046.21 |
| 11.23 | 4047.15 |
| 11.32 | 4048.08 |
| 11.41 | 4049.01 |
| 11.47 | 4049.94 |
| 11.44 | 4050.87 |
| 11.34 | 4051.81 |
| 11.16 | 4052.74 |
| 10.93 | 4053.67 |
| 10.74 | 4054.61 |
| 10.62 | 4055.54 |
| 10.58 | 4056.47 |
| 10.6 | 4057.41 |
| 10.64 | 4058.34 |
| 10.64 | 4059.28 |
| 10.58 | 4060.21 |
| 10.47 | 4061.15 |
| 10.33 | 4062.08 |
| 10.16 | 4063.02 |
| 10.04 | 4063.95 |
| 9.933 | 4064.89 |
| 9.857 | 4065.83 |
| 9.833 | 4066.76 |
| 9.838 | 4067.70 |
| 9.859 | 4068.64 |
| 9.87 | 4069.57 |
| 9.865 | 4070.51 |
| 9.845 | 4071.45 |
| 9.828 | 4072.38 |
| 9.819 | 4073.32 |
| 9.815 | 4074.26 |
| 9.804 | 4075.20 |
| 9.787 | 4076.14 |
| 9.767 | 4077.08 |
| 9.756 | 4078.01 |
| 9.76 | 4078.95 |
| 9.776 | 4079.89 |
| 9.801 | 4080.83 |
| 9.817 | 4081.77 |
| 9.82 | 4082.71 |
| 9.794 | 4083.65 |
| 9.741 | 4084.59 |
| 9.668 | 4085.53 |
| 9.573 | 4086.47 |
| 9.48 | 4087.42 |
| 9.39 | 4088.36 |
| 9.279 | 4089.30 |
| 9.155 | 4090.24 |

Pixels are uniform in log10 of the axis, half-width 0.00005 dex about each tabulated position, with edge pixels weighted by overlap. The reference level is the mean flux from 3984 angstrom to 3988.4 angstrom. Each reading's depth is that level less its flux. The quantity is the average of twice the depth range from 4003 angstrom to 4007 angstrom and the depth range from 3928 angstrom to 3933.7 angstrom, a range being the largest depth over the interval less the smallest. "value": 1.1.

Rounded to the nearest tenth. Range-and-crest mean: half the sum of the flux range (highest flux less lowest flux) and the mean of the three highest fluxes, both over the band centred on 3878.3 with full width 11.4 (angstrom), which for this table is 5.4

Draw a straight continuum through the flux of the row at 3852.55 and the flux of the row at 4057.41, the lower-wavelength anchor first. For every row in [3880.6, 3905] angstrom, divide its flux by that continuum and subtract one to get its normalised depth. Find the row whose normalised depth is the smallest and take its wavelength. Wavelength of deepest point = 3887.31 angstrom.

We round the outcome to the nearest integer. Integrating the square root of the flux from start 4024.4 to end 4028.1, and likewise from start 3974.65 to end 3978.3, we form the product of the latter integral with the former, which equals 128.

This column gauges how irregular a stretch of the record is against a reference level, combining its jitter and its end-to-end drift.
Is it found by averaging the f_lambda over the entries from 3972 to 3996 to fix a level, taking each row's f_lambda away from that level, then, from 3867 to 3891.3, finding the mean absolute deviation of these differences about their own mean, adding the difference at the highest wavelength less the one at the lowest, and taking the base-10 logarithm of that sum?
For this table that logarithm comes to 0.67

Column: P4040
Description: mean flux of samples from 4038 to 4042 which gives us 11.5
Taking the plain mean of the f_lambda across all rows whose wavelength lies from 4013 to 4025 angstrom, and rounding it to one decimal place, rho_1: 11.4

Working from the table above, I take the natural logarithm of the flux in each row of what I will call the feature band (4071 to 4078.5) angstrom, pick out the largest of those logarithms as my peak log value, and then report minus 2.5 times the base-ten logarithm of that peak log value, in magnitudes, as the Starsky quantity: -0.90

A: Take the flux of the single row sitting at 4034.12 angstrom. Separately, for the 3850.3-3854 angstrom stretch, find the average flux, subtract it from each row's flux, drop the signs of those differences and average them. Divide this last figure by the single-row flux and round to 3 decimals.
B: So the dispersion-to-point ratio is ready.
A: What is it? 0.015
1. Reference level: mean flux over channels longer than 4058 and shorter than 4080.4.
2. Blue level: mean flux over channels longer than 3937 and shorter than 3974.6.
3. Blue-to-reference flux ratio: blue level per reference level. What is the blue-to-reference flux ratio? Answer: 0.85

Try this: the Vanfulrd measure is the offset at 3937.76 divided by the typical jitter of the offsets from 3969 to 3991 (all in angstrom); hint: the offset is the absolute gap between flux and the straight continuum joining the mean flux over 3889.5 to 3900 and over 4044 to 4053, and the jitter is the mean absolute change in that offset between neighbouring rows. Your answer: 6.4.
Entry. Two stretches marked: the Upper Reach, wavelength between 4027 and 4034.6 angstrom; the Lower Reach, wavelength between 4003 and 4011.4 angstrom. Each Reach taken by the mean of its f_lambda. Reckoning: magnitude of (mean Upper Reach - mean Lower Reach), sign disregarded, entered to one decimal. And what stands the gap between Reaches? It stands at 0.5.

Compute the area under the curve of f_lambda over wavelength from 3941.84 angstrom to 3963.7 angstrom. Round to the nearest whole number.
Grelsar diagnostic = 201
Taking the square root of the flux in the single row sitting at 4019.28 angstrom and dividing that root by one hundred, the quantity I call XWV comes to 0.0342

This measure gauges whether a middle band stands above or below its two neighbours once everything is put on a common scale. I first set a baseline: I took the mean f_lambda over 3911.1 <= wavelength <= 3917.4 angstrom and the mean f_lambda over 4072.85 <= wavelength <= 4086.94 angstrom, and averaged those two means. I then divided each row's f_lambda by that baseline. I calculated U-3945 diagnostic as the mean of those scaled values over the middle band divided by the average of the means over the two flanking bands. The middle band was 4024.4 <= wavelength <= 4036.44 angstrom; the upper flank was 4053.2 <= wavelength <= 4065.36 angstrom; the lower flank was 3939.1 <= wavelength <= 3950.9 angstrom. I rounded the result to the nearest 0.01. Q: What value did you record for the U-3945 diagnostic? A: 1.09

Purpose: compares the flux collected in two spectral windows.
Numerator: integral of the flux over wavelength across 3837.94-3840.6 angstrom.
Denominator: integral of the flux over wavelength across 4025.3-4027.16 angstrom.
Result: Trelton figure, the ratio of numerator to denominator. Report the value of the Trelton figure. 0.95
